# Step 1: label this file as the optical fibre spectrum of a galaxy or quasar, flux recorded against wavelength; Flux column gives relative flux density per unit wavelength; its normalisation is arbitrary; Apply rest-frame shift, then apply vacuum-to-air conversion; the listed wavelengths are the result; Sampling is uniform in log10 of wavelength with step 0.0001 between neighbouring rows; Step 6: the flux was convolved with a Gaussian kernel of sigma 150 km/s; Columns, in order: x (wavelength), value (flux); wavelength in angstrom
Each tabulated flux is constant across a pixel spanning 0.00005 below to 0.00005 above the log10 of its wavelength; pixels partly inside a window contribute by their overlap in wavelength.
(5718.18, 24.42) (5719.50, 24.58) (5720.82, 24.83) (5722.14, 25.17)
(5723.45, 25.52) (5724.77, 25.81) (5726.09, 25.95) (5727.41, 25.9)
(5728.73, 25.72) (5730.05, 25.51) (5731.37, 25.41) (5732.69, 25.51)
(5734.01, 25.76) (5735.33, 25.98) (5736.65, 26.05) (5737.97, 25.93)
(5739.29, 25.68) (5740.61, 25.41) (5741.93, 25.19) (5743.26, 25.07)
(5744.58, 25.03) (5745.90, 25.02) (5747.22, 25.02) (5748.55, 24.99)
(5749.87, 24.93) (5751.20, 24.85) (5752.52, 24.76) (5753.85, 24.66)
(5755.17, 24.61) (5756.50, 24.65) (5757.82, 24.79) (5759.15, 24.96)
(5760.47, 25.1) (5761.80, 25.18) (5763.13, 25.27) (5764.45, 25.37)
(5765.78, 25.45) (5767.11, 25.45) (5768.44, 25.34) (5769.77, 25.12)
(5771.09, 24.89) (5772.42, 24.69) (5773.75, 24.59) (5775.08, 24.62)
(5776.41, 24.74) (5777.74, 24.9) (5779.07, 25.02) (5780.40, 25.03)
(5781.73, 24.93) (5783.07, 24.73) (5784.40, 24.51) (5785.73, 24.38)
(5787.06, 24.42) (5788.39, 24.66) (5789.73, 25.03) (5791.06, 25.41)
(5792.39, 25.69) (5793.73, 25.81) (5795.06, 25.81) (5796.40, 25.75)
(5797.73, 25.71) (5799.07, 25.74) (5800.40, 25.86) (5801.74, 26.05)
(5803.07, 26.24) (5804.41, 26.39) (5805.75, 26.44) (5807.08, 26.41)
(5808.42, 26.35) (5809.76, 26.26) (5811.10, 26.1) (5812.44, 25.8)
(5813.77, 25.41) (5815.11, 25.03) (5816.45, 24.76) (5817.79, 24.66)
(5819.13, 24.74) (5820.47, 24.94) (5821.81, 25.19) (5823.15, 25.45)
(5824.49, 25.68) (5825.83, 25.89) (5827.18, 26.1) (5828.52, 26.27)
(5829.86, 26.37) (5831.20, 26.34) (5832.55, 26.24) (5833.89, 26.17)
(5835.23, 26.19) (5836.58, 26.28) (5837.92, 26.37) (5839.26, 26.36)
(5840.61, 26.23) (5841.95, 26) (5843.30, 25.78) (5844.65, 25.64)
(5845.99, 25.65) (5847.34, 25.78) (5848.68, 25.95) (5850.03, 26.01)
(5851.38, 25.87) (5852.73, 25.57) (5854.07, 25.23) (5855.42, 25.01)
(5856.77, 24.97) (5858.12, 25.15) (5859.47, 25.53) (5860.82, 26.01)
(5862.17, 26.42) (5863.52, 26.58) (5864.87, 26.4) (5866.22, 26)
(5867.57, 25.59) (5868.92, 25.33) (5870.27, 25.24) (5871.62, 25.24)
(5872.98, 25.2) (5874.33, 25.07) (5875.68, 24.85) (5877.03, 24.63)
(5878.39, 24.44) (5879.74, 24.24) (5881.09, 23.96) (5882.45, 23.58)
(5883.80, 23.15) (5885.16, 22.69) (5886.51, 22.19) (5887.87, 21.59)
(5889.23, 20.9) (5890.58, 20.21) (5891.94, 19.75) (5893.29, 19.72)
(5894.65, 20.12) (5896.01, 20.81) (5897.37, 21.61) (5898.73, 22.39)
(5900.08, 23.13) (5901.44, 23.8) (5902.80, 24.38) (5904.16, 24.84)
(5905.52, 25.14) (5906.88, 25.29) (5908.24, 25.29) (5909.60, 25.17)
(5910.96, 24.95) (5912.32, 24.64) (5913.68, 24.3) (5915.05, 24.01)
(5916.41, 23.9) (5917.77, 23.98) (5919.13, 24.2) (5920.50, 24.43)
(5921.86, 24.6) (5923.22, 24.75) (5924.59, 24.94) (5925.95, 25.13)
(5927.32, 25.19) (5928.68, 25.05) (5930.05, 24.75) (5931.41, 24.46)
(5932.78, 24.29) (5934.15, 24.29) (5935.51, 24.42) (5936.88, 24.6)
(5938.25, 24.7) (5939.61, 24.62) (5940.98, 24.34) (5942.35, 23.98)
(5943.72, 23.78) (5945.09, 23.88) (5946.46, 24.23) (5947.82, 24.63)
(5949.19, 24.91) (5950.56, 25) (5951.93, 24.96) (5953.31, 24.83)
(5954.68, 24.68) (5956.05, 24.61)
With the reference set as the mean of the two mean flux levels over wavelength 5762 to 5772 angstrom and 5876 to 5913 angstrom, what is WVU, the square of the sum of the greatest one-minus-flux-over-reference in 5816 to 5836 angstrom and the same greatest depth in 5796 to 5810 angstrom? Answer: 0.0071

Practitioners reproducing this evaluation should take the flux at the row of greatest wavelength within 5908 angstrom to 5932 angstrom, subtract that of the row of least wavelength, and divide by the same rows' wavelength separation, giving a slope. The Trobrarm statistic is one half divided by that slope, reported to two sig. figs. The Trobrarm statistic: -14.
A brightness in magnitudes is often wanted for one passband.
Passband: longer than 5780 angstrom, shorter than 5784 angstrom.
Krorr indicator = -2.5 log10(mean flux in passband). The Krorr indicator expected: -3.49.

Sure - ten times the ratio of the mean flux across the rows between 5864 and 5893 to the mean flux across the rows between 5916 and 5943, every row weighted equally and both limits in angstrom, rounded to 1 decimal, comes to 9.7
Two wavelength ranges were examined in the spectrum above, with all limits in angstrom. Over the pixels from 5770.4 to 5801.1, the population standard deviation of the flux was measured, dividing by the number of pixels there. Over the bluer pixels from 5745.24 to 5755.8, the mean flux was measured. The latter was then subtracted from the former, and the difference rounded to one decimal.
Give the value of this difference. -24.4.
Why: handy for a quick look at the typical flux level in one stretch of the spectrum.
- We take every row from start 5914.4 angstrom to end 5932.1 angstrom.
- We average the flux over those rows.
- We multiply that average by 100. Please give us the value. 2457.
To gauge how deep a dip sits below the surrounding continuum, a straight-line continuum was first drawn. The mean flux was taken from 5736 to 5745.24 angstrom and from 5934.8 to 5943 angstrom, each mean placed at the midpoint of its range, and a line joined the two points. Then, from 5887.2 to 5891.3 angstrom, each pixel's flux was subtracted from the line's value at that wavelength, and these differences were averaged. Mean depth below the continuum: 3.8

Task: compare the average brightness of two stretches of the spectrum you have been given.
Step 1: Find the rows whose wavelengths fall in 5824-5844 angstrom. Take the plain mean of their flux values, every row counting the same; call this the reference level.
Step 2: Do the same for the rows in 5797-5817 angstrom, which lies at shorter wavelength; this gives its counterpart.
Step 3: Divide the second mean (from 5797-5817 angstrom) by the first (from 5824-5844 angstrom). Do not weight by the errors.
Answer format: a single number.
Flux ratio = 0.991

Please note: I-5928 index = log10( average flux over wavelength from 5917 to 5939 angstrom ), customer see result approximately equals 1.39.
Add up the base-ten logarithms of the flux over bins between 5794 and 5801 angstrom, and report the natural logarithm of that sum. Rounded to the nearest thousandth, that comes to 1.954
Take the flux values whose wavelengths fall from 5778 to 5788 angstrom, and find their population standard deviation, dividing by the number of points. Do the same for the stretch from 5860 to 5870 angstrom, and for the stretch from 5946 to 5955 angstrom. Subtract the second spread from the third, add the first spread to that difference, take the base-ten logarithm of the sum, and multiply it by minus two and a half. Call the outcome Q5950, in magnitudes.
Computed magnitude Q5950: 2.71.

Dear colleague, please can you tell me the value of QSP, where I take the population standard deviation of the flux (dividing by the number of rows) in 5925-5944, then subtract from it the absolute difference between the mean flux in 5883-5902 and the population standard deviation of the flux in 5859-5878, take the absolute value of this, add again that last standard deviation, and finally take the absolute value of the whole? 21.2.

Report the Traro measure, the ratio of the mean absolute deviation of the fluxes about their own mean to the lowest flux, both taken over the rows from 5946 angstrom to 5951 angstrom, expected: 0.011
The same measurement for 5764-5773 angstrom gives 0.010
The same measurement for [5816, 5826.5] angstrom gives 0.016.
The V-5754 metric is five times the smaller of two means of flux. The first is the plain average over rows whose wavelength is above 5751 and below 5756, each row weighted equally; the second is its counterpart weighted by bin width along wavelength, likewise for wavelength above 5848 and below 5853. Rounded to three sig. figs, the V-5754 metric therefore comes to 124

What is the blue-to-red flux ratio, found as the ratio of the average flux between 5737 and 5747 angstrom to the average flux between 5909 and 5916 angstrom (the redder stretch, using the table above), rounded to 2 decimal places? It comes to 1.03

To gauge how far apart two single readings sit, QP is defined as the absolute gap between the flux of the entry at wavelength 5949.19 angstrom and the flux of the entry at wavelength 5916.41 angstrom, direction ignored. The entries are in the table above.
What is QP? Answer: 1.0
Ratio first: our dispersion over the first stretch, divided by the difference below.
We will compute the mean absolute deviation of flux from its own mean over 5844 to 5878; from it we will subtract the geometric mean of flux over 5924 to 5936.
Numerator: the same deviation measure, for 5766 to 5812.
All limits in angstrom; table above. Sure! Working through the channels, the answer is -0.024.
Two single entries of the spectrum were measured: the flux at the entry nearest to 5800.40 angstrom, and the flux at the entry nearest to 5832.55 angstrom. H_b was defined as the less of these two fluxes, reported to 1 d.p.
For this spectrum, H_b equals 25.9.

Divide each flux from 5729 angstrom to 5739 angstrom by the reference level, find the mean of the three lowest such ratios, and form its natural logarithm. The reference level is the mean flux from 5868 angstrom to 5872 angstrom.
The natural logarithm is 0.01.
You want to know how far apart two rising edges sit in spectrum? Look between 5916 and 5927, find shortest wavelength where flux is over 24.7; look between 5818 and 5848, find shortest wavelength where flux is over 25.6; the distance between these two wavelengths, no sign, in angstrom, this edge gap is 98.7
